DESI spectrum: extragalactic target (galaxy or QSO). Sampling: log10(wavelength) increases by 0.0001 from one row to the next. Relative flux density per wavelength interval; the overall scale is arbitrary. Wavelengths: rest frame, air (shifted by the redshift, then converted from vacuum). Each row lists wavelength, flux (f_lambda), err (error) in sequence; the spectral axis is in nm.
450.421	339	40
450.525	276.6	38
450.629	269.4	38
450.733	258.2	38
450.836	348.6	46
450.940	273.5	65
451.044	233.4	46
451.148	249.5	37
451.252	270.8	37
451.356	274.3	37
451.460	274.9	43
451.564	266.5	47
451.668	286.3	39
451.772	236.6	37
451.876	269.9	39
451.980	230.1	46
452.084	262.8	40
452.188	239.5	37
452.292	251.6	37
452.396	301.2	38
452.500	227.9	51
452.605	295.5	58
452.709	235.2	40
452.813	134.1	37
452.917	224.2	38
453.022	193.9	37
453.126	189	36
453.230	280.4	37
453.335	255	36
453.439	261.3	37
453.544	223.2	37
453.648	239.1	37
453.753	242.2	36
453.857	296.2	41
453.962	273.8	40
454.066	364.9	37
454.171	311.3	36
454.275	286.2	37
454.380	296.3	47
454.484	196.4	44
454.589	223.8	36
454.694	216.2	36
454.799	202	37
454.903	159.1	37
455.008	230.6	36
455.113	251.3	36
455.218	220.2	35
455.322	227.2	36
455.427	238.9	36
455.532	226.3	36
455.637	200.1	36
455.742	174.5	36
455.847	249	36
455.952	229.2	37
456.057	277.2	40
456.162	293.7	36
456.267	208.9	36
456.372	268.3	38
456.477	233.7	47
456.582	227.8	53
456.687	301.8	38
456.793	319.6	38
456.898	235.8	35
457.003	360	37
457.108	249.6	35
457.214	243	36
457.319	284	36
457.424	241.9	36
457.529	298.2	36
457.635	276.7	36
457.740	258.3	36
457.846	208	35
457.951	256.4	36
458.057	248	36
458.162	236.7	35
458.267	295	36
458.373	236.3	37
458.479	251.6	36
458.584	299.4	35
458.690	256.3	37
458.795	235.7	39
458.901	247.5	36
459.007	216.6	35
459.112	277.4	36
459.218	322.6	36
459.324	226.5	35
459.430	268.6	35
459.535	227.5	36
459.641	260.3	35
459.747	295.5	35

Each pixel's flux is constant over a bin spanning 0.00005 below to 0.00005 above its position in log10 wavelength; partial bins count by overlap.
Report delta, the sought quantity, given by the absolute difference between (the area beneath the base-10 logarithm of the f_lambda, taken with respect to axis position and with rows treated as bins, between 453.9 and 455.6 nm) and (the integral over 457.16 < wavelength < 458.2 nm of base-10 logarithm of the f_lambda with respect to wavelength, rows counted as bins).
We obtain 2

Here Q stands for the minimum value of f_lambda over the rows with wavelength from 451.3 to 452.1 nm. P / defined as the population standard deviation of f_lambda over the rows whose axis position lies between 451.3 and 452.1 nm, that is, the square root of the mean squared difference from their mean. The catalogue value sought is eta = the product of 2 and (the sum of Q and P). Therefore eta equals 497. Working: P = 18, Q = 230.1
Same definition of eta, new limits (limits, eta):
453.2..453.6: 488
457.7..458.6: 470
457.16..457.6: 533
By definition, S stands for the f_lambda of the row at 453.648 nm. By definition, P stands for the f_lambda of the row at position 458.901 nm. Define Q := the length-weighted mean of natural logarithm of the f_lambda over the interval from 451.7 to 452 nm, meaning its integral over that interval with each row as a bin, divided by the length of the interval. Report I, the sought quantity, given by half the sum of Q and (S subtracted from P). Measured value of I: 7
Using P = 247.5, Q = 5.52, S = 239.1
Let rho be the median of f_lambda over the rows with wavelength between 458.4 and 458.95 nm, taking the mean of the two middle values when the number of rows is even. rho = 252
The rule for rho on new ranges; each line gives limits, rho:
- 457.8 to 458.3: 248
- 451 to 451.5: 271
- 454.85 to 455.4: 227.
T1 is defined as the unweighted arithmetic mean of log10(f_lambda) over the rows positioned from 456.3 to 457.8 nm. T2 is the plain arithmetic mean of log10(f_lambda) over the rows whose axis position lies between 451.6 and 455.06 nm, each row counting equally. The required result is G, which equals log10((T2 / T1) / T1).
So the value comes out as -0.394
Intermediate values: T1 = 2.430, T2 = 2.38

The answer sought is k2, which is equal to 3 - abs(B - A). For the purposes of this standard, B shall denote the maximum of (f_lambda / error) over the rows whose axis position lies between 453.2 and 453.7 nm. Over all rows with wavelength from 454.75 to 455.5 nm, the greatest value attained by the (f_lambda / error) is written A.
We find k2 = 2.4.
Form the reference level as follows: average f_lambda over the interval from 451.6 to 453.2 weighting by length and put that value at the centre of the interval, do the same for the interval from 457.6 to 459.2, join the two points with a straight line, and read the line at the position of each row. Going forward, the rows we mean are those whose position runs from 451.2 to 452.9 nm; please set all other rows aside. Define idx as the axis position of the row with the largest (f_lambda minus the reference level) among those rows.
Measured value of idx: 452.396 nm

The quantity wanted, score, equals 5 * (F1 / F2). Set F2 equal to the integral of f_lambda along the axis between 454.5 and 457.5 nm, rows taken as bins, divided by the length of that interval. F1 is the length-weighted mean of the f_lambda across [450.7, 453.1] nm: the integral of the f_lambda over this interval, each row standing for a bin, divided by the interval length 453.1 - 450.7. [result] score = 5.2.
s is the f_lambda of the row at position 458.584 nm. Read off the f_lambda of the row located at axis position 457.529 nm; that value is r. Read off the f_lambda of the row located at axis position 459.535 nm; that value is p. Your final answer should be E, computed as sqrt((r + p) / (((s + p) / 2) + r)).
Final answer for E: 0.97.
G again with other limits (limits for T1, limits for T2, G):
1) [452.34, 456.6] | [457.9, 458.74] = -0.369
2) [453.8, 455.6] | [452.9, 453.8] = -0.381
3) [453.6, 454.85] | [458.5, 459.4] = -0.382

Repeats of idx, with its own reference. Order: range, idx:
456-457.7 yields 457.003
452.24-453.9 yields 452.396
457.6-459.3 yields 459.218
